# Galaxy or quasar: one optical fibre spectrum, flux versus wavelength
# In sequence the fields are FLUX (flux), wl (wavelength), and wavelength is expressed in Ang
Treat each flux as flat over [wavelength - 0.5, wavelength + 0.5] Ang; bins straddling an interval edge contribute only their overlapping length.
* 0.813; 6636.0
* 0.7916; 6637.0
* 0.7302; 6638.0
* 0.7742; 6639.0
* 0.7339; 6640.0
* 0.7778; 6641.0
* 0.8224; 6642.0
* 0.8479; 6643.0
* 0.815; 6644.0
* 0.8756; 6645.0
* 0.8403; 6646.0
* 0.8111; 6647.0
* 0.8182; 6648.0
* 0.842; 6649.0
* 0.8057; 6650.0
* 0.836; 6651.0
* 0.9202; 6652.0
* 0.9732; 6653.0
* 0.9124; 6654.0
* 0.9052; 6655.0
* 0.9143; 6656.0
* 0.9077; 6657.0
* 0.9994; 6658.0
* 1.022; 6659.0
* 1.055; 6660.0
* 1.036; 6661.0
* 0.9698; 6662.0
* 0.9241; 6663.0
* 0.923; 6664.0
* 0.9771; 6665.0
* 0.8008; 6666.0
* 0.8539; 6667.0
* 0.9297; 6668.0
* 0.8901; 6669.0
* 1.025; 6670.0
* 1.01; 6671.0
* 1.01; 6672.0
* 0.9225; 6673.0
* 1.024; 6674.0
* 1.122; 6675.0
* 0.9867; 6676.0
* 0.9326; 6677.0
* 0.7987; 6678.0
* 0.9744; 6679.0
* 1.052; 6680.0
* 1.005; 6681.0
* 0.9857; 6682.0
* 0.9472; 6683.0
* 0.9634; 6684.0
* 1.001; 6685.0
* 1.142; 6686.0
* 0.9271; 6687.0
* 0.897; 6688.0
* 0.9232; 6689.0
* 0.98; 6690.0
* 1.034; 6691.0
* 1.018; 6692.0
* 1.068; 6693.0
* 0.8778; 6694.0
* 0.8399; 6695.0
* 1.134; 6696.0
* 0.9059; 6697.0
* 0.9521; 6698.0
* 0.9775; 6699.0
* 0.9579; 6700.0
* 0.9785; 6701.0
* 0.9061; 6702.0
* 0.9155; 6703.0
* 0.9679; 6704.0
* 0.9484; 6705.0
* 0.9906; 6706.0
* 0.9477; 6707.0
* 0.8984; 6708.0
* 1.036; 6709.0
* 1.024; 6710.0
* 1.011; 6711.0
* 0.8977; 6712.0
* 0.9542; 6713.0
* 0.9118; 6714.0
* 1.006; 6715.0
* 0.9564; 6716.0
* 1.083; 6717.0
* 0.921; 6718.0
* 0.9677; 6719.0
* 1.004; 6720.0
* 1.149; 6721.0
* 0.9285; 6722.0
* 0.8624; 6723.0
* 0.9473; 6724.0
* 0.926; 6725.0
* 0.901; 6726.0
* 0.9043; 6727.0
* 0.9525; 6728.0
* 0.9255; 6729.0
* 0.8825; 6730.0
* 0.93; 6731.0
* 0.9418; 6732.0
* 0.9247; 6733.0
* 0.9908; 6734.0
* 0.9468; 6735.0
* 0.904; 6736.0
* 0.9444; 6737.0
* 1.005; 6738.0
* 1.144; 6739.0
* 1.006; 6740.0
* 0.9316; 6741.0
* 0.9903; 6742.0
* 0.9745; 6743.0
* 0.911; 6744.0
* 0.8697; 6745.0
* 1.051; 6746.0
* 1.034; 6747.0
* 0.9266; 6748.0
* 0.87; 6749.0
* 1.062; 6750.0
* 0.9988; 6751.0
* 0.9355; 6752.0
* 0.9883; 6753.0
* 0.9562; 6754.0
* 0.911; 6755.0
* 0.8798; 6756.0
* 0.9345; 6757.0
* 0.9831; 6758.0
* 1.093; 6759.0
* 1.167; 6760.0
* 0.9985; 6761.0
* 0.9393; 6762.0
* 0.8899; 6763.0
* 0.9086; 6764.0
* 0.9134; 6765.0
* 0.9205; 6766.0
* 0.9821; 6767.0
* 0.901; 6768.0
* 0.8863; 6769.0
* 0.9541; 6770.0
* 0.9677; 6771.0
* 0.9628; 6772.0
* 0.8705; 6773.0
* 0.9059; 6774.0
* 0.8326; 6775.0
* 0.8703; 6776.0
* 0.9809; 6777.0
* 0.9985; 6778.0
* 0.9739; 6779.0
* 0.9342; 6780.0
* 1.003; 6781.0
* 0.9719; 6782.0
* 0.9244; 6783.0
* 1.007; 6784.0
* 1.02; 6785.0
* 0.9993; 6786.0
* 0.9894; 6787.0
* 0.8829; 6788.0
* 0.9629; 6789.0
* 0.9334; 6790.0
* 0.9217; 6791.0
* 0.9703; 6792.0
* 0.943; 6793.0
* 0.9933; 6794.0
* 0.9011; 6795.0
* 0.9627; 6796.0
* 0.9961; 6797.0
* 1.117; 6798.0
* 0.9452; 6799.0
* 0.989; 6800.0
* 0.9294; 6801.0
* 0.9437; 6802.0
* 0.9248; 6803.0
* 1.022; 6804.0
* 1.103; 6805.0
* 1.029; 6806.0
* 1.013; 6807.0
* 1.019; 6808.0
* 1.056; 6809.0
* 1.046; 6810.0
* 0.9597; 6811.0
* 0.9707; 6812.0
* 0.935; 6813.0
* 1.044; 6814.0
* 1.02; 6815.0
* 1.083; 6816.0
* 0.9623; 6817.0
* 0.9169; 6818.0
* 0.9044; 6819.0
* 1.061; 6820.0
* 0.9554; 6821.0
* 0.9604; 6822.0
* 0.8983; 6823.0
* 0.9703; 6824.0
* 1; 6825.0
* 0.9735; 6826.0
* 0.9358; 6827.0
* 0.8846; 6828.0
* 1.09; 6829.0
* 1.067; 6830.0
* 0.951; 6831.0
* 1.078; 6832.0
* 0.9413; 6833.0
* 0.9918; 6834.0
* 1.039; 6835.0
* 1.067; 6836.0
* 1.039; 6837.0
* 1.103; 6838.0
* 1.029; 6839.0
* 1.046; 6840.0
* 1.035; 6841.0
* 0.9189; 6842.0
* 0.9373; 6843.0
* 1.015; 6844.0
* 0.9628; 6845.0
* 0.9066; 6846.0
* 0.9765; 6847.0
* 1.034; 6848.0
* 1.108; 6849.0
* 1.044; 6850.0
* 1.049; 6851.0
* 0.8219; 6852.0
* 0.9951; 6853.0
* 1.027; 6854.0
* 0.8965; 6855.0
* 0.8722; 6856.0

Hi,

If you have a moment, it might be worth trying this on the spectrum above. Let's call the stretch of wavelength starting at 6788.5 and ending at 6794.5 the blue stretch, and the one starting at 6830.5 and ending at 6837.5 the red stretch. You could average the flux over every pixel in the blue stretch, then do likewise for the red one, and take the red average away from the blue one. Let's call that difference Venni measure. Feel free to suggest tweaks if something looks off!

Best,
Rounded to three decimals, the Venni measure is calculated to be -0.061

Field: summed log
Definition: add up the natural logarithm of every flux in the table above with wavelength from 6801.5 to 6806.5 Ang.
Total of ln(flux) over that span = 0.01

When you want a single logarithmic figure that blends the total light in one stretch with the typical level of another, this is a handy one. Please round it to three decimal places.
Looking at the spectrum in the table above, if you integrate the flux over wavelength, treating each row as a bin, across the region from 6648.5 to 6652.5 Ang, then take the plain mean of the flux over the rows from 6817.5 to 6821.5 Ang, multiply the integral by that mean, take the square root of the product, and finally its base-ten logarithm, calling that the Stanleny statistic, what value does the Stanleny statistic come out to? 0.257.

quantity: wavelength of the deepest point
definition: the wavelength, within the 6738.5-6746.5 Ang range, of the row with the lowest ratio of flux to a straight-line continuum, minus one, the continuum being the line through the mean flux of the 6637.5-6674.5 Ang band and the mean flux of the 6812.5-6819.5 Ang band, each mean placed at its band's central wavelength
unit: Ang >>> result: 6745.0 Ang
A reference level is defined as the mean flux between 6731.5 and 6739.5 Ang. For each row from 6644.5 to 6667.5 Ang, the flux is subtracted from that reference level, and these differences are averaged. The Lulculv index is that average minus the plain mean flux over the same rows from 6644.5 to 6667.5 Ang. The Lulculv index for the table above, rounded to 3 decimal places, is -0.844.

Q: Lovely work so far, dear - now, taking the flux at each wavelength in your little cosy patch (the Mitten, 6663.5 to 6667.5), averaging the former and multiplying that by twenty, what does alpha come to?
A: 17.8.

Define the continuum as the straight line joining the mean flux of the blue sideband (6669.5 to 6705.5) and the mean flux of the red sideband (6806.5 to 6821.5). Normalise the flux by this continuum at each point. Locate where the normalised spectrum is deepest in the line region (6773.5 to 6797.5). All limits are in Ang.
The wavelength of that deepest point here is 6775.0 Ang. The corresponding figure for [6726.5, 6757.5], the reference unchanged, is 6749.0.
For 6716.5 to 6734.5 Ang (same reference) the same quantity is 6723.0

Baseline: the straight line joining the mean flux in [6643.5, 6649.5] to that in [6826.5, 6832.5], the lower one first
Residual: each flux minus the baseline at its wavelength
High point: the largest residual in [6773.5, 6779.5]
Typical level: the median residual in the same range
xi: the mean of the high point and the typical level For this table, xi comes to 0.016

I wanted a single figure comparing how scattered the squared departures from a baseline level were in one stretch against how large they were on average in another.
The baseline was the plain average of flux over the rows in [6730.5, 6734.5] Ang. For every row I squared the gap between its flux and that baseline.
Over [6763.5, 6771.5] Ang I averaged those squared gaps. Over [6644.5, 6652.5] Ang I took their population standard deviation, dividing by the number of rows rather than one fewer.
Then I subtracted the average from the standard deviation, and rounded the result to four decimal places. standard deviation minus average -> 0.0048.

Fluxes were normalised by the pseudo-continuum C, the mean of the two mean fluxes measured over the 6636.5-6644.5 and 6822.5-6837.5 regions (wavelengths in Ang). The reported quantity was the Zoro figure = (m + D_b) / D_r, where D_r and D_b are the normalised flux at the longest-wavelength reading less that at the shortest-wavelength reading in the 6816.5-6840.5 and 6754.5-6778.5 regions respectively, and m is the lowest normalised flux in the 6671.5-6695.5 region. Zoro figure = 11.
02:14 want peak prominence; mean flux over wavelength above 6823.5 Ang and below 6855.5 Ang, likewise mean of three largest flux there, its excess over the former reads 0.10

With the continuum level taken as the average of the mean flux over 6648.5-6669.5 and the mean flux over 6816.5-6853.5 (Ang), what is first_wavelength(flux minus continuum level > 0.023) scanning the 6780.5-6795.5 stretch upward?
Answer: 6781.0 Ang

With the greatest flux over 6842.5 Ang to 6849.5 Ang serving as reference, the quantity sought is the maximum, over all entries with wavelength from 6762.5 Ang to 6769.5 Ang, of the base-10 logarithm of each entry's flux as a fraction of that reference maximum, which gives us -0.052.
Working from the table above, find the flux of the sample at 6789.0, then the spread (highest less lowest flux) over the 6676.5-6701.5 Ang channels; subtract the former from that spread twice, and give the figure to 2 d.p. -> -1.58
